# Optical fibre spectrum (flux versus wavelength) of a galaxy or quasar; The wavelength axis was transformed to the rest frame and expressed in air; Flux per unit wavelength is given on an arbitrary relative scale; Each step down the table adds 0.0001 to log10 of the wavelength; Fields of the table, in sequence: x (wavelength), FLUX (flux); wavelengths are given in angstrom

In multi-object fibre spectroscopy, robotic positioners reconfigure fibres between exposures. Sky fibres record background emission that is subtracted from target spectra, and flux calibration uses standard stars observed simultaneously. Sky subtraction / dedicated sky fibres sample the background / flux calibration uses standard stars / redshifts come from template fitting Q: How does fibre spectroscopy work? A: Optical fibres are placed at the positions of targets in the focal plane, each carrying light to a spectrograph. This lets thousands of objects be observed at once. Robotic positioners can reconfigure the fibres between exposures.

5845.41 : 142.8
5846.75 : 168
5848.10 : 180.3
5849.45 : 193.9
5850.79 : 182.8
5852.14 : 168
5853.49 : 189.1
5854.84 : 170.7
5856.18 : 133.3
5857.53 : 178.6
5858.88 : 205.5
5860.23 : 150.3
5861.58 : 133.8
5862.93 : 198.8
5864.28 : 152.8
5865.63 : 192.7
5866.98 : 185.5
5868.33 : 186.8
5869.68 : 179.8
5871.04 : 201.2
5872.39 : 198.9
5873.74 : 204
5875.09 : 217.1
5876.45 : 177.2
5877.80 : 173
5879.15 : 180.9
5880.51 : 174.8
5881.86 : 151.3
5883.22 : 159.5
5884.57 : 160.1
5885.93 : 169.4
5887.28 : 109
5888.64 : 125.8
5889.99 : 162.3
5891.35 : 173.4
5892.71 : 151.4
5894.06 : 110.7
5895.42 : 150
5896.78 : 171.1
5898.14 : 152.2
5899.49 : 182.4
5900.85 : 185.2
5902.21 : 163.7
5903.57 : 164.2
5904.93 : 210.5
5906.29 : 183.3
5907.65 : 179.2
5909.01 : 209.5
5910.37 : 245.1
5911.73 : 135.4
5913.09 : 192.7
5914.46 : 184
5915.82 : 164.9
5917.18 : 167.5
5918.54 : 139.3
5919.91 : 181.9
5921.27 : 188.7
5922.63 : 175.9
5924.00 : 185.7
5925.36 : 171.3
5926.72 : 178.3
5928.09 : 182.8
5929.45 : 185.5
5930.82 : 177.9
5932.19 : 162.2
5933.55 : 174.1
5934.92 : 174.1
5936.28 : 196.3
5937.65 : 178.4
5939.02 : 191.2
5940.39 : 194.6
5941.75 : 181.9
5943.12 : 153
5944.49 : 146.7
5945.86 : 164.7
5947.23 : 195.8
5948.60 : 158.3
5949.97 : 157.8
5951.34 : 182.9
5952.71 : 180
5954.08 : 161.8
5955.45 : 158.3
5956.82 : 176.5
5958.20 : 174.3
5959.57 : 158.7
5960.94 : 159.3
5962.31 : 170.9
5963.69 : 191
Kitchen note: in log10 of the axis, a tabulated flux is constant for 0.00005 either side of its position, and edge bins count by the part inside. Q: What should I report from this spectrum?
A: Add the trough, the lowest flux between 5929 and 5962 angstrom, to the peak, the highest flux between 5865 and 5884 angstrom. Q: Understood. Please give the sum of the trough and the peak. 364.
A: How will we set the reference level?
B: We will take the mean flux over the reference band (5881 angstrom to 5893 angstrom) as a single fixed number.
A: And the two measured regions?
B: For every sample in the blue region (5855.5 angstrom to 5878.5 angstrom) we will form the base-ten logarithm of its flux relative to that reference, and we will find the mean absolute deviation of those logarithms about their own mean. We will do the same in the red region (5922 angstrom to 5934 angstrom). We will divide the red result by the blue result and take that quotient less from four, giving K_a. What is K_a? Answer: 3.72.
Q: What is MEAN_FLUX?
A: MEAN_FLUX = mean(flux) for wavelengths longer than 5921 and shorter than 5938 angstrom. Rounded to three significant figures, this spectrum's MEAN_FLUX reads 179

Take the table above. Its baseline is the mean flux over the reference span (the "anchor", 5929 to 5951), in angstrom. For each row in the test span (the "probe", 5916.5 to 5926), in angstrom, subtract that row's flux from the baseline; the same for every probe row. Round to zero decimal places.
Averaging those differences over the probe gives 2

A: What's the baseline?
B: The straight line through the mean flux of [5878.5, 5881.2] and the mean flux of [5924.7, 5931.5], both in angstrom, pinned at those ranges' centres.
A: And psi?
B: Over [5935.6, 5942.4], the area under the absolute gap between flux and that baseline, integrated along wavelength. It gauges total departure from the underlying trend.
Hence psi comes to 64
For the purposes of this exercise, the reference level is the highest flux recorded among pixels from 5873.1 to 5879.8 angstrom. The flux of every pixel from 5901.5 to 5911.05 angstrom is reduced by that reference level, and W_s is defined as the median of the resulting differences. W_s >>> -34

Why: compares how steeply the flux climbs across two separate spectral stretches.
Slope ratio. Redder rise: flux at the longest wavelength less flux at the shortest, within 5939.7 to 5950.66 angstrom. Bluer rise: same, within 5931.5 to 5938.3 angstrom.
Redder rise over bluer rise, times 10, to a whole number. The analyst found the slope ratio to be -23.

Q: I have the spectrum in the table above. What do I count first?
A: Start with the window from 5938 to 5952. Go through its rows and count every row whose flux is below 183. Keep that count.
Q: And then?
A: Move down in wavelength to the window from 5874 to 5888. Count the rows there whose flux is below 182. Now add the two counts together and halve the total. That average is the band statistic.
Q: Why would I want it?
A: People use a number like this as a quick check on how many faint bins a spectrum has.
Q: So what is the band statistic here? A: 8.0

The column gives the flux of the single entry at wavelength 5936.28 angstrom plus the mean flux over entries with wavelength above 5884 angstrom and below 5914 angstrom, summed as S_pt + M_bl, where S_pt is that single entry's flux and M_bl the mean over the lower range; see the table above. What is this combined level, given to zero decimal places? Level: 364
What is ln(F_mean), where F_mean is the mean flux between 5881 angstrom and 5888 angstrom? 5.01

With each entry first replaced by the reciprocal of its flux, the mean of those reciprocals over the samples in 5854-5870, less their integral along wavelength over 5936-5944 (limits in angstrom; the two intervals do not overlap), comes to -0.039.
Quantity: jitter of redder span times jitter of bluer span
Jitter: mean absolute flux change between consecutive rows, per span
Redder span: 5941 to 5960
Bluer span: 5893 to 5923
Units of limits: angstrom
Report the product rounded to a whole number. 431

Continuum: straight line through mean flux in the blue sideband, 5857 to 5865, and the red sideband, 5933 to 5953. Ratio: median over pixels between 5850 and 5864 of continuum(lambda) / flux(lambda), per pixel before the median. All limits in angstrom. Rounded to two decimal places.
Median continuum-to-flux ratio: 0.97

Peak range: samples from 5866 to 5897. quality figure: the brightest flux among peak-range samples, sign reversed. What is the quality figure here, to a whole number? -217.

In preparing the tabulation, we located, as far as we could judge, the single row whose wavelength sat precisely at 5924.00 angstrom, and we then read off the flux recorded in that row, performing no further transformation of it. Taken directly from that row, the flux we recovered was 185.7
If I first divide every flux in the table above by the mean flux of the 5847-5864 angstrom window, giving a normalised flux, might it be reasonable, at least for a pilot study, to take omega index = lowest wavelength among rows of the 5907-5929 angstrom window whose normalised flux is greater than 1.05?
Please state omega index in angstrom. 5909.01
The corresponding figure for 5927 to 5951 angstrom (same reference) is 5928.09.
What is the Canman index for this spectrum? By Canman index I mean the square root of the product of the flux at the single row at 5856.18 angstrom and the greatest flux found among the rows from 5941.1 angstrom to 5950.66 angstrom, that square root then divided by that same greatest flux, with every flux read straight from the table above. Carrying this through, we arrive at 0.83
